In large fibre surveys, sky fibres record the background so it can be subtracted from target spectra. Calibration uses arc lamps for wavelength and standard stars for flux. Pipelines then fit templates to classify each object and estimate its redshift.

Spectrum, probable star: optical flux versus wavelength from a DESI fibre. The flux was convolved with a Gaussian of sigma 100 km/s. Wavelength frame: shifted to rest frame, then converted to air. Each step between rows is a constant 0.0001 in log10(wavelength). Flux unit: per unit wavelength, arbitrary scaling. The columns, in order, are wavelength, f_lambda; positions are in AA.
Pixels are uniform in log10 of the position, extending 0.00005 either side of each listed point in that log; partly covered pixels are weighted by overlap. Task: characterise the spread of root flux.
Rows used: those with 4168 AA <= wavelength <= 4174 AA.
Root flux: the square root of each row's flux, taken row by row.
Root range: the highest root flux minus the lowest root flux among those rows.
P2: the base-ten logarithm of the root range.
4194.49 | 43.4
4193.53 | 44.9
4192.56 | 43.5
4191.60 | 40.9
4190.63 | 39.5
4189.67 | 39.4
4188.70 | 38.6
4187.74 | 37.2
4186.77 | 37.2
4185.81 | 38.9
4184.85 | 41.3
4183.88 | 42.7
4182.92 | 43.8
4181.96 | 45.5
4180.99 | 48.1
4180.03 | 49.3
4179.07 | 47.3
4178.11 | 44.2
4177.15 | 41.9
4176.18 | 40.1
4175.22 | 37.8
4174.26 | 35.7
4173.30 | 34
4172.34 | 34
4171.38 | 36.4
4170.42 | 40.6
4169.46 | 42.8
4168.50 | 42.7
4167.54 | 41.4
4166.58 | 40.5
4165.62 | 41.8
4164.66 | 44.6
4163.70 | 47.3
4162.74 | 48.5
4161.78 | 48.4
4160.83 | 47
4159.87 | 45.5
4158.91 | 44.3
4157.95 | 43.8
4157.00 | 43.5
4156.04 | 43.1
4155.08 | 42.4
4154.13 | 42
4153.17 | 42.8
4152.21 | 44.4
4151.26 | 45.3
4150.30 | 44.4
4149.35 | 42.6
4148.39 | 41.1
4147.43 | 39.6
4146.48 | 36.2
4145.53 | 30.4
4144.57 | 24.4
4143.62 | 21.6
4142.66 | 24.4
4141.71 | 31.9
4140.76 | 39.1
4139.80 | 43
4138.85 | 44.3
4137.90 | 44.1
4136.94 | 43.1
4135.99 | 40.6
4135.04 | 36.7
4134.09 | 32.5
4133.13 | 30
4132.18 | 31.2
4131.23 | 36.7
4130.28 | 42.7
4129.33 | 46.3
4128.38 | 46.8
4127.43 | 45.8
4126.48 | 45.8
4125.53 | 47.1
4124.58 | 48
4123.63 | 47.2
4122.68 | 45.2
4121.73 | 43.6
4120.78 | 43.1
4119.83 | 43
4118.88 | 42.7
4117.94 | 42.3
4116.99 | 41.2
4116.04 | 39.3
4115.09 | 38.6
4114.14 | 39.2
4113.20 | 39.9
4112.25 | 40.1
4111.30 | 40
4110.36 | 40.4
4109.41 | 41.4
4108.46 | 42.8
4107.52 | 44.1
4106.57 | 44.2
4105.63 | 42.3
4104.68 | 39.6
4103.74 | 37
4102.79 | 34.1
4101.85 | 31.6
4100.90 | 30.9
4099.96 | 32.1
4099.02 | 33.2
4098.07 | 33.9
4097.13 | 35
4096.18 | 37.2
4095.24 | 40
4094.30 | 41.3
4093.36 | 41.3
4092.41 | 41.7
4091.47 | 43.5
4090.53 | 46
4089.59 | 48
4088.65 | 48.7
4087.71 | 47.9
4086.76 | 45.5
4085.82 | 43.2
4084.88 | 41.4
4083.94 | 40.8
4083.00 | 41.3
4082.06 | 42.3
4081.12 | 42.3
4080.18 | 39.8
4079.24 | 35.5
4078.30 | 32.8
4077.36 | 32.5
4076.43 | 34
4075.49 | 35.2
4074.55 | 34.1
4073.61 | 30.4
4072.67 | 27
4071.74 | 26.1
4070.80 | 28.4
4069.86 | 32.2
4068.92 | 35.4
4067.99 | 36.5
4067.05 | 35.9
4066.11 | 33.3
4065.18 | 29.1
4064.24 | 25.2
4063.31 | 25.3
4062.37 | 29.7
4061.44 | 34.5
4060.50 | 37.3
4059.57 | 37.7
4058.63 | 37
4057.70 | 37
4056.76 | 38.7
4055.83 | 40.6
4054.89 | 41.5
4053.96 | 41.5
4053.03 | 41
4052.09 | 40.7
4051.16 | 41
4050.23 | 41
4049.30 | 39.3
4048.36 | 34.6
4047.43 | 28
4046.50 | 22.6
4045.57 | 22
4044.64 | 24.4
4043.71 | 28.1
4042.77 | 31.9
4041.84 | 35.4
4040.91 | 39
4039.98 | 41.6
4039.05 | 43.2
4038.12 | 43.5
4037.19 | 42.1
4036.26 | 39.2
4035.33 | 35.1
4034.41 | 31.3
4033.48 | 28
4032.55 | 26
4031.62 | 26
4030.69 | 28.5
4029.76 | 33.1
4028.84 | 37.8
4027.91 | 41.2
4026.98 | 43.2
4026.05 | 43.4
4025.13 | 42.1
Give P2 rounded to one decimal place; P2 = -0.1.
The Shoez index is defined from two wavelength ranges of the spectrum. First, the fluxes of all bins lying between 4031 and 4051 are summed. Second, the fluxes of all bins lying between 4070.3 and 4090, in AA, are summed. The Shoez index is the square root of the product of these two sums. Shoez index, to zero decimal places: 748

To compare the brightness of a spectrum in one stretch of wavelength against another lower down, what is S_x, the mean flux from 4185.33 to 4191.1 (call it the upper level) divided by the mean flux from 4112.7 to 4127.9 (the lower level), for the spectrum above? 0.89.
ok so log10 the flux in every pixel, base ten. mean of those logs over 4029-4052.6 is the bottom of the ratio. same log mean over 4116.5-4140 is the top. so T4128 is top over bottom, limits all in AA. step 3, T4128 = 1.07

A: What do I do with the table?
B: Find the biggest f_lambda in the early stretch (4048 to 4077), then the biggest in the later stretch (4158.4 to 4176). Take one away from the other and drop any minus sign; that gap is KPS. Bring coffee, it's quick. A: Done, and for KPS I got 7.0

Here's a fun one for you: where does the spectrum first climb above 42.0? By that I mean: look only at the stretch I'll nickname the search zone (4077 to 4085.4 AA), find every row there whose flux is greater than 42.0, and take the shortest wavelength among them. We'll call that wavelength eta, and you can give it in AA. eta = 4081.12 AA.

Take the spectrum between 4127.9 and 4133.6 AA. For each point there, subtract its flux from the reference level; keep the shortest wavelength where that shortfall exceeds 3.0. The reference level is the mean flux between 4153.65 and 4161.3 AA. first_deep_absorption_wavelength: 4131.23 AA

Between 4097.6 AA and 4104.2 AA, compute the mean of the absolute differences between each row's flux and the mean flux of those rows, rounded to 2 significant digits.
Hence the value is 1.5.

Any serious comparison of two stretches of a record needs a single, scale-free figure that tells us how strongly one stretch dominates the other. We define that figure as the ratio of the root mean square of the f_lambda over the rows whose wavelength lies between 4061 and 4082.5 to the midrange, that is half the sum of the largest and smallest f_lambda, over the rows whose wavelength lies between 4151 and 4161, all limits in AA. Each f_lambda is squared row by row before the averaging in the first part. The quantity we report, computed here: 0.75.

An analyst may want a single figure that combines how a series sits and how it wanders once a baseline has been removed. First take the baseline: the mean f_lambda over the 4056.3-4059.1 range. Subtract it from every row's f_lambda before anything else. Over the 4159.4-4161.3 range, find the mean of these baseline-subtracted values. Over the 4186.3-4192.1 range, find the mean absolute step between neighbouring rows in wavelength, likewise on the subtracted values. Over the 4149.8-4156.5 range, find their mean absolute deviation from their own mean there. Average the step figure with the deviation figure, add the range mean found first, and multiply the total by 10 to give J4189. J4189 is 96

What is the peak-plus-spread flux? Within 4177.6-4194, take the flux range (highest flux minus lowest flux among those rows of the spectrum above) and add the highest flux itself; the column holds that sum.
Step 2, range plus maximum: 61.4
